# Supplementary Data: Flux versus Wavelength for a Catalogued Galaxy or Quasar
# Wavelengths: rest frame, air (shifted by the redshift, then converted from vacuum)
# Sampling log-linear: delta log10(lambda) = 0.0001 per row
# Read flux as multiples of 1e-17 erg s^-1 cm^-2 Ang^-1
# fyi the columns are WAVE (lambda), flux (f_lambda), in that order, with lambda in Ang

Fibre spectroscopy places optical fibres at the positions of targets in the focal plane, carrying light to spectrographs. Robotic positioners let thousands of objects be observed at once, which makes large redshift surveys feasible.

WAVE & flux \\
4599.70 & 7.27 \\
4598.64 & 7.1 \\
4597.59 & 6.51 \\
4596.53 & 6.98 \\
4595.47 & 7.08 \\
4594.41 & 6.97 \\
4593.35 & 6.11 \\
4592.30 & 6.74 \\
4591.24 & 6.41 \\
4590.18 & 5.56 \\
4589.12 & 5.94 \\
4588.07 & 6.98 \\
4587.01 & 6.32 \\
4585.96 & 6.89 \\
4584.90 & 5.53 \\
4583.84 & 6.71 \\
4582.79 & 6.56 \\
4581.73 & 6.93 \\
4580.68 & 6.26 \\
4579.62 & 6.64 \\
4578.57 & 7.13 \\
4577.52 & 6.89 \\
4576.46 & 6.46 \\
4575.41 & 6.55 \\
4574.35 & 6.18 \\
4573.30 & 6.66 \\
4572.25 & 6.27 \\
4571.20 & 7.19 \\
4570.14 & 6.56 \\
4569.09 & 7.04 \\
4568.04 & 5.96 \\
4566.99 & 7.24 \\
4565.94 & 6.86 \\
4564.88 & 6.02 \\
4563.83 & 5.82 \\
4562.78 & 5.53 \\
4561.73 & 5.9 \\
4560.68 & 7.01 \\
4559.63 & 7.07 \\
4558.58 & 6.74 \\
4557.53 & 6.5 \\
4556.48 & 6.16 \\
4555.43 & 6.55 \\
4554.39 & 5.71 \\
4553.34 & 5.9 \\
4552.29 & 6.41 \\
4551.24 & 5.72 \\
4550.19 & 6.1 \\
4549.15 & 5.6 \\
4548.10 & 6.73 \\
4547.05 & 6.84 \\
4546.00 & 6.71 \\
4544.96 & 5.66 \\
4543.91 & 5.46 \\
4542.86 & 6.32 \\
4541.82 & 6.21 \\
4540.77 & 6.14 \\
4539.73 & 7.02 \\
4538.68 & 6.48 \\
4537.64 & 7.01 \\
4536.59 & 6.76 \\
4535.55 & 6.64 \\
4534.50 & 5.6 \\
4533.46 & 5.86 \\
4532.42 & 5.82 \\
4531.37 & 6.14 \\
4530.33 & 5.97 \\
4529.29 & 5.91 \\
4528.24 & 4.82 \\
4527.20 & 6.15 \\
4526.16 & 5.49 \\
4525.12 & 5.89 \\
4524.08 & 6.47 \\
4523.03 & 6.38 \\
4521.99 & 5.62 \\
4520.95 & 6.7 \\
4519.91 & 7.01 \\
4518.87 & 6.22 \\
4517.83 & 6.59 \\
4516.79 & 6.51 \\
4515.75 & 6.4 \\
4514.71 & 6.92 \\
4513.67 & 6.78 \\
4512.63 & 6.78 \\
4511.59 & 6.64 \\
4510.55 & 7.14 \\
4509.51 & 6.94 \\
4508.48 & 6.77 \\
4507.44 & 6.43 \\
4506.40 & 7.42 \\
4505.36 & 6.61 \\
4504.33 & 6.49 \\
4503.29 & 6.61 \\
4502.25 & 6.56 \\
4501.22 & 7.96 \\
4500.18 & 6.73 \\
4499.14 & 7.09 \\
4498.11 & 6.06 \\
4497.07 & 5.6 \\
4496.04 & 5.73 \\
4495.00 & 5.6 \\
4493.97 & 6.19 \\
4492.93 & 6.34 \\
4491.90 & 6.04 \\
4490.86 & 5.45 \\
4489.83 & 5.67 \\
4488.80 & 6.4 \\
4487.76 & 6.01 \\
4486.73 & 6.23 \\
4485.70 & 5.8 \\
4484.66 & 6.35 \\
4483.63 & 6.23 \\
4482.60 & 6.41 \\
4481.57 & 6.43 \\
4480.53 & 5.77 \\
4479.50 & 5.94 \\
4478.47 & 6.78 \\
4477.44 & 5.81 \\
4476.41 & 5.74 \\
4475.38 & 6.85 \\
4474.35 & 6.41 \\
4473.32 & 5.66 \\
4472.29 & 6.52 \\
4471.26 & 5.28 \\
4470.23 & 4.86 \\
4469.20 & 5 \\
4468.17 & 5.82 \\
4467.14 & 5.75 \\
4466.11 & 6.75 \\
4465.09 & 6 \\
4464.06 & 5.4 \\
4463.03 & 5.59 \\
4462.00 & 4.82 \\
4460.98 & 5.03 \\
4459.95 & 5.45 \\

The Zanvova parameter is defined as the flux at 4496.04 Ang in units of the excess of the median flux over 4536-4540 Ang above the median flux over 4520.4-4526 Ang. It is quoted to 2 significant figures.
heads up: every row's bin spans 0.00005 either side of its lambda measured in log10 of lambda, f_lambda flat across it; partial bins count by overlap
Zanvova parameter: 11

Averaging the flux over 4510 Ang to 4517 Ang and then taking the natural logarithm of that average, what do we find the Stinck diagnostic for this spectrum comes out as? 1.91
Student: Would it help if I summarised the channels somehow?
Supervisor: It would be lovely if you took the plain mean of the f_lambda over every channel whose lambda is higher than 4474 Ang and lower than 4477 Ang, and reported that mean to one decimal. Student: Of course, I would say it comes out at 6.3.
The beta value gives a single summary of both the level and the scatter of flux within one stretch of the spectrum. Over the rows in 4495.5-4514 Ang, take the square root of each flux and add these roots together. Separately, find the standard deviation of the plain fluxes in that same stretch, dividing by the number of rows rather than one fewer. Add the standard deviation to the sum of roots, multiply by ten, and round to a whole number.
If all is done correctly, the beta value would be 470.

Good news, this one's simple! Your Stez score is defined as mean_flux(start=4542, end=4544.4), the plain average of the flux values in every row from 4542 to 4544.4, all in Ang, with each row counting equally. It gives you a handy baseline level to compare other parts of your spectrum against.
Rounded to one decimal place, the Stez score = 5.9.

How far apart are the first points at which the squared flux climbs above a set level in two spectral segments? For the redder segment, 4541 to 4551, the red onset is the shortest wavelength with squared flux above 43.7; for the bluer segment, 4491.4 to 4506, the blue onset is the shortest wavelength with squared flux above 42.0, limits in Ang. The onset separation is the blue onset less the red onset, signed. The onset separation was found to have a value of -46.9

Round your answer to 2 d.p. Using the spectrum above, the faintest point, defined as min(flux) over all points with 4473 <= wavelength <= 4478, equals 5.66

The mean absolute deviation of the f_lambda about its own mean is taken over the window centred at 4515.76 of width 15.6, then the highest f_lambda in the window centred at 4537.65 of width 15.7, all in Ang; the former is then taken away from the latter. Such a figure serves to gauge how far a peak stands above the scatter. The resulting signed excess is 6.75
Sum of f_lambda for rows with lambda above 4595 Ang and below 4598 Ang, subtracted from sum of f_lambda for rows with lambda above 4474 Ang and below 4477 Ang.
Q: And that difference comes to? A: -1.6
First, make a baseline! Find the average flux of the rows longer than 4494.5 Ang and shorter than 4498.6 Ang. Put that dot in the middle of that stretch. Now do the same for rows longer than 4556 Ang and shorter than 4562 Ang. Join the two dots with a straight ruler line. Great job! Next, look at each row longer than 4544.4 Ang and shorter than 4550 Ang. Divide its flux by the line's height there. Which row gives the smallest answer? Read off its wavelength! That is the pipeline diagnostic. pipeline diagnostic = 4549.15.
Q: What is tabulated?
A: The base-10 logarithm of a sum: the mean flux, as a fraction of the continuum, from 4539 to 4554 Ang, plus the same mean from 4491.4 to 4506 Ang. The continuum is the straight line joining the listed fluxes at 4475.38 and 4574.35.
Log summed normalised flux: 0.286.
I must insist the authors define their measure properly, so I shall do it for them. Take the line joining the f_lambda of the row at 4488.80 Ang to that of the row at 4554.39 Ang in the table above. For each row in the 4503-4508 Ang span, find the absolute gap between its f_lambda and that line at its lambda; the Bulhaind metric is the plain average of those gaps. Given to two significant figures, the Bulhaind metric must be 0.49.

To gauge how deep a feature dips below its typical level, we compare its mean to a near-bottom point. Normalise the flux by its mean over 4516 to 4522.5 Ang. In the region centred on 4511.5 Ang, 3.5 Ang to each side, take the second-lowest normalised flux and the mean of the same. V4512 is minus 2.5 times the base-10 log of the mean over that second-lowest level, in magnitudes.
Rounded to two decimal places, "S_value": -0.01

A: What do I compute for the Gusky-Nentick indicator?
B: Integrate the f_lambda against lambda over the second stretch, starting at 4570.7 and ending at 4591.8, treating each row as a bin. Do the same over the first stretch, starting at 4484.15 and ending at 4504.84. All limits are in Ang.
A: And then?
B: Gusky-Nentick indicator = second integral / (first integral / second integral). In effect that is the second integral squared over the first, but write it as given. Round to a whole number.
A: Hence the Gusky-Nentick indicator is 146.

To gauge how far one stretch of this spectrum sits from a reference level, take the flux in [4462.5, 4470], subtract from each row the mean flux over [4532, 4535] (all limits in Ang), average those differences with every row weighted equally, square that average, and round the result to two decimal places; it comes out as 0.00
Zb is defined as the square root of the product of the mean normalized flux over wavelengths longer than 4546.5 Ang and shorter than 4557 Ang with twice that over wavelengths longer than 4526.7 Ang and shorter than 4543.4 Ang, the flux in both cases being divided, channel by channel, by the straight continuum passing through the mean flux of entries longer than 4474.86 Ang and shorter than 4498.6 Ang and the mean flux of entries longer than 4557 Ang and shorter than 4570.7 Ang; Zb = 1.37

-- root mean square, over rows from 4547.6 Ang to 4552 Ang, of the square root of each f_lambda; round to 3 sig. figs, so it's 2.46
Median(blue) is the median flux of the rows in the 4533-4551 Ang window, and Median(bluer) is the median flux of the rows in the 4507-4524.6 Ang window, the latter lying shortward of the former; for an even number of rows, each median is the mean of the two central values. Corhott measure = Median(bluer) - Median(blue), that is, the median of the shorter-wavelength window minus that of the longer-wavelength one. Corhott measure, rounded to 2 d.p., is 0.32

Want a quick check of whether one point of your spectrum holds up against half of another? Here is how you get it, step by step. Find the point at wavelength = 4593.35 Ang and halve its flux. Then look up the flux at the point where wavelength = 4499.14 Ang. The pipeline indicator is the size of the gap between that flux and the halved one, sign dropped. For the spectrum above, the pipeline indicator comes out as 4.0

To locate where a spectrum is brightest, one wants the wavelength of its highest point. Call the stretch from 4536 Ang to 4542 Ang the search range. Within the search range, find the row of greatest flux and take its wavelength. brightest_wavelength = 4539.73 Ang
